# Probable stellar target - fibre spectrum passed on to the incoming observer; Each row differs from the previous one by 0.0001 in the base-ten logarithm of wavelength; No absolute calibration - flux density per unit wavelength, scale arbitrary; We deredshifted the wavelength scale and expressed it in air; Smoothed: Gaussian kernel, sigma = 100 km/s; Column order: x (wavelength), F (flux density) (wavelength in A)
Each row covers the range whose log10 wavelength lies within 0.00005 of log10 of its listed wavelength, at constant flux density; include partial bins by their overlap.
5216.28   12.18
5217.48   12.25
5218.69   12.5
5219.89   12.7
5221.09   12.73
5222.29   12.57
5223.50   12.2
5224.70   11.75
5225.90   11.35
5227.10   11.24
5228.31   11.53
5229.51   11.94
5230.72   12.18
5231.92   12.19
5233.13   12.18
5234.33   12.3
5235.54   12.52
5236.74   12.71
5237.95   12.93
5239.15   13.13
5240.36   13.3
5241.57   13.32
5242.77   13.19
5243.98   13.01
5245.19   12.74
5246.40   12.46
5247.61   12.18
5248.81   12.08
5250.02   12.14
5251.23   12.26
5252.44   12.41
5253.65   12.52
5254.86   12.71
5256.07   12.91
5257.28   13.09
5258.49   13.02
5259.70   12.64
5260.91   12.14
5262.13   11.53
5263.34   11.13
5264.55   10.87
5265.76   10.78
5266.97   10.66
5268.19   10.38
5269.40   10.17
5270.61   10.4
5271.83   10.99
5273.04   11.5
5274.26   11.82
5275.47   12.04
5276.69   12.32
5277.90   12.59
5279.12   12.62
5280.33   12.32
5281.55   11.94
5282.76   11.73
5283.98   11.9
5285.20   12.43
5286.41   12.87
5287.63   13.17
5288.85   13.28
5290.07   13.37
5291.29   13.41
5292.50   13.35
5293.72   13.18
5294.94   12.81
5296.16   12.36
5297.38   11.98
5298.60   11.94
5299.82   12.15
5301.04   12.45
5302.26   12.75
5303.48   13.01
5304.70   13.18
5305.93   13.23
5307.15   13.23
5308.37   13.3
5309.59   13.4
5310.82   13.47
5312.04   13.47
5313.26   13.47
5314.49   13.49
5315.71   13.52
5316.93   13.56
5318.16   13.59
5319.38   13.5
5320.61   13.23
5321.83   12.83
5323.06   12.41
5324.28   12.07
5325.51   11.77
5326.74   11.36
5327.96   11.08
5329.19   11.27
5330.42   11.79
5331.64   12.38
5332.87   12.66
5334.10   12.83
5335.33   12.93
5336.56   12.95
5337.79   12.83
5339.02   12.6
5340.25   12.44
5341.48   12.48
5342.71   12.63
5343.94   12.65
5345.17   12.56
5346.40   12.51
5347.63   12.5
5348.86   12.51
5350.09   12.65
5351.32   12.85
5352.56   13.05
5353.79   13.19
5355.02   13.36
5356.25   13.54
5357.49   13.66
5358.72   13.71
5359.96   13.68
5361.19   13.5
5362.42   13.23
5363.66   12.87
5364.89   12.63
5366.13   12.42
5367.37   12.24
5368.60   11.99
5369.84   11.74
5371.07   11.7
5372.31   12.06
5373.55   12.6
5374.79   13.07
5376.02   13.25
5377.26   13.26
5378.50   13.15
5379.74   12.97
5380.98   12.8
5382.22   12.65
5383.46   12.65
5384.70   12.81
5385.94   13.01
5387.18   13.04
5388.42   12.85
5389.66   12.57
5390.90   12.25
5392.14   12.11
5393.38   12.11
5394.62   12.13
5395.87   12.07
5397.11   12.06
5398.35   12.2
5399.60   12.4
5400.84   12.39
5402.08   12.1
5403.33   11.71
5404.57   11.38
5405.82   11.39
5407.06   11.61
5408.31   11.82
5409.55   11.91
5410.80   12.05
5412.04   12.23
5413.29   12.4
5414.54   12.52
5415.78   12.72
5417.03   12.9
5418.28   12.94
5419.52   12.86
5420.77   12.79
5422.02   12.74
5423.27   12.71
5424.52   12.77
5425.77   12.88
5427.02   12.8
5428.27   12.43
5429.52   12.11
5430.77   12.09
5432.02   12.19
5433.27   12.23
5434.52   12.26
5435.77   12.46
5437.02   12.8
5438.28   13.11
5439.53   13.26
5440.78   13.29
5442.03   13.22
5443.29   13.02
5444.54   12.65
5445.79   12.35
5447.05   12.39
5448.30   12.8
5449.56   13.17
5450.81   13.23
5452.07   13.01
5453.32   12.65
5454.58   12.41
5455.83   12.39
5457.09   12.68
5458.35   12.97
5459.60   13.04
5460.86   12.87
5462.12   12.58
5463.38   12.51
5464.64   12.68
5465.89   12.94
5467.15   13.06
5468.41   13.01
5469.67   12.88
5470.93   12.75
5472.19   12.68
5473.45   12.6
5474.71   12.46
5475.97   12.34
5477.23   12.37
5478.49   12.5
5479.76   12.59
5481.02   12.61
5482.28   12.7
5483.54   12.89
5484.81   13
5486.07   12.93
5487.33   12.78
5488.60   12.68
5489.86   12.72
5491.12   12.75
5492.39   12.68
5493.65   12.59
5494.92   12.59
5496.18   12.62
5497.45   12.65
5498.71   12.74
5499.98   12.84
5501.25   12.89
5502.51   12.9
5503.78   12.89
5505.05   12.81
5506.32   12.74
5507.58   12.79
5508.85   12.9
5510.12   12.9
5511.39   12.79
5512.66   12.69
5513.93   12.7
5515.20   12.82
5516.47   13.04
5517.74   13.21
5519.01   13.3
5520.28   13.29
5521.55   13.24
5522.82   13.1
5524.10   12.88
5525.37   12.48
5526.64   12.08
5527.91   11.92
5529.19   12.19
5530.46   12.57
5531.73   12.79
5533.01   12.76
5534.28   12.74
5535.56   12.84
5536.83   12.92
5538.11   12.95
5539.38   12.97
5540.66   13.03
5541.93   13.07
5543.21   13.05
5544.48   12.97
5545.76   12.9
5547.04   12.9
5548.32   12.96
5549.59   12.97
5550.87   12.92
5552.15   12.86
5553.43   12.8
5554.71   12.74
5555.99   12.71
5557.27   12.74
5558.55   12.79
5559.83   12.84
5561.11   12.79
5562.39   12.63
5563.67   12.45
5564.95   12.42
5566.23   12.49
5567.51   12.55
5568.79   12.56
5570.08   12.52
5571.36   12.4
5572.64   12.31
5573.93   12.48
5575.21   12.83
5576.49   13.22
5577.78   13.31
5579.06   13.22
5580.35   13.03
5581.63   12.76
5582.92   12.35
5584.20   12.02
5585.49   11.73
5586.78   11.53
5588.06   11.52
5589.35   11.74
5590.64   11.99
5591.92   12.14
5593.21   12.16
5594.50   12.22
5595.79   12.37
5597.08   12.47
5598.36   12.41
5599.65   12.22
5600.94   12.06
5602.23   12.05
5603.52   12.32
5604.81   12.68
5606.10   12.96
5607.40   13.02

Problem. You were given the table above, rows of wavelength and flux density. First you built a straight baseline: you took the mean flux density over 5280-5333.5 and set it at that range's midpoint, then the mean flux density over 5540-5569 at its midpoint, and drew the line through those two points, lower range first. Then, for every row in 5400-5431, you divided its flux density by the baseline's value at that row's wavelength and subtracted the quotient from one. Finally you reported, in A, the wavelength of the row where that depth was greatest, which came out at 5404.57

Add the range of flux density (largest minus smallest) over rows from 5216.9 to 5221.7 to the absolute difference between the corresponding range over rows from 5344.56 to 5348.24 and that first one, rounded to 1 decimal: 0.9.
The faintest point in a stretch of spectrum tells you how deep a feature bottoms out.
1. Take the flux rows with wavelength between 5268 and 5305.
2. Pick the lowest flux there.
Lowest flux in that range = 10.17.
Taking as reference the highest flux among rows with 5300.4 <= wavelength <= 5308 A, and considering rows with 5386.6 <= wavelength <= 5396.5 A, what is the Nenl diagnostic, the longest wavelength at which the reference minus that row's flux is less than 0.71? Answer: 5389.66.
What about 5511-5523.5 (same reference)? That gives 5522.82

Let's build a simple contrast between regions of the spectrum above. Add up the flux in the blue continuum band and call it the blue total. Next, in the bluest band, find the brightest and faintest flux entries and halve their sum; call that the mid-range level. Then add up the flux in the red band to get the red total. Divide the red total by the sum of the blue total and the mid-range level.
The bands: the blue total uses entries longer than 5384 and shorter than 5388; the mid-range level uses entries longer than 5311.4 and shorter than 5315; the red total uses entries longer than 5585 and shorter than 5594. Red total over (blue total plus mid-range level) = 1.6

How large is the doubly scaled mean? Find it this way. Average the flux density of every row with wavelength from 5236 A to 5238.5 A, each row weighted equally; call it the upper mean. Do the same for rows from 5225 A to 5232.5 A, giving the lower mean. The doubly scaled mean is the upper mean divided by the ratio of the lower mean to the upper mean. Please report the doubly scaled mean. 14.0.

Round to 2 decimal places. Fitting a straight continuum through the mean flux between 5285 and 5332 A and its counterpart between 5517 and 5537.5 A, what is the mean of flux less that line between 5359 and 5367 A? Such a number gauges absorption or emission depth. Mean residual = 0.26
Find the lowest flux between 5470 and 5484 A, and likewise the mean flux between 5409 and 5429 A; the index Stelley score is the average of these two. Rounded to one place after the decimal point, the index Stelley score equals 12.5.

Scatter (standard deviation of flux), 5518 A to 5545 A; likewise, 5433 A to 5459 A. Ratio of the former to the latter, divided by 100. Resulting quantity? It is 0.010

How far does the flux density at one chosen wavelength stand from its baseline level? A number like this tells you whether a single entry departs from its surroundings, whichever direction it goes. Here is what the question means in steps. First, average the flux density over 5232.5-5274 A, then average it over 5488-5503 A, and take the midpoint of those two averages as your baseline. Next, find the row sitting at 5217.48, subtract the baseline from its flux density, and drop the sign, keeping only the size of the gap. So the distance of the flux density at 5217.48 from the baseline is 0.17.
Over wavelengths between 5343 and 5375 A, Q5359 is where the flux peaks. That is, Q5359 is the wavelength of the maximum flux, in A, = 5358.72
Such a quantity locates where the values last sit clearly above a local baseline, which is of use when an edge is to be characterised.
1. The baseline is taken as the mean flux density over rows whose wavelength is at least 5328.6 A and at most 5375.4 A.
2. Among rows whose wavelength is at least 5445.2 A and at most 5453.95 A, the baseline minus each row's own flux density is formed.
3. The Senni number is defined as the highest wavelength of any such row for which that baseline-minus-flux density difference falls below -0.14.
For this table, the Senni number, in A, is 5452.07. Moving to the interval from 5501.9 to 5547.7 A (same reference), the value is 5547.04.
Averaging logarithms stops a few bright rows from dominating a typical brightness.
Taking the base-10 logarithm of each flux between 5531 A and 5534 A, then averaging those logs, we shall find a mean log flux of 1.11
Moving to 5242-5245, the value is 1.12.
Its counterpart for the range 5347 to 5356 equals 1.11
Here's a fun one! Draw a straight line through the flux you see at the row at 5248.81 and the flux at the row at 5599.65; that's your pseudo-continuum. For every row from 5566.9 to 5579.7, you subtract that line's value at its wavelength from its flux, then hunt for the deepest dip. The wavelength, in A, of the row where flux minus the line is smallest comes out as 5572.64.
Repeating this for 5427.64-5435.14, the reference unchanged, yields 5430.77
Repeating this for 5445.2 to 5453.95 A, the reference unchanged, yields 5445.79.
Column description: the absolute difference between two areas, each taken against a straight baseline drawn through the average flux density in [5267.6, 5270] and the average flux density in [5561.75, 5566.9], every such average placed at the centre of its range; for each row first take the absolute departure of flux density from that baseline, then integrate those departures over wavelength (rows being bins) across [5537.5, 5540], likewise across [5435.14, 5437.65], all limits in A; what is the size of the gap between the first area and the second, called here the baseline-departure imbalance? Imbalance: 1.1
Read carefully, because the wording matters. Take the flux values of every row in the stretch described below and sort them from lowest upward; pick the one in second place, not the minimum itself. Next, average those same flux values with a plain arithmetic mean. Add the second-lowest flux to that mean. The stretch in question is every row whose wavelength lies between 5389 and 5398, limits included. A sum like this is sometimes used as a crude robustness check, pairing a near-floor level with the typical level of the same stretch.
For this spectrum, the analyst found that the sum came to 24.3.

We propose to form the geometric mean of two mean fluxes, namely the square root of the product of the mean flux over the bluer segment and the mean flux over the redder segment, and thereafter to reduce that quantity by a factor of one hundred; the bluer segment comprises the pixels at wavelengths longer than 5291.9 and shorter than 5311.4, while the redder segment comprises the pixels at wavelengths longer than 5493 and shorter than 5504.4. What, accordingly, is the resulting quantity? 0.128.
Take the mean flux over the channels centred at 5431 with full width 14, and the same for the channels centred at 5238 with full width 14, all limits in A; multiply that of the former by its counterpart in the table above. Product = 159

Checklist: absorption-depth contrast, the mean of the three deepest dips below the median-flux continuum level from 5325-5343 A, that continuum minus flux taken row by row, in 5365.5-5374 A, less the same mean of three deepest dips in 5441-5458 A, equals 0.57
